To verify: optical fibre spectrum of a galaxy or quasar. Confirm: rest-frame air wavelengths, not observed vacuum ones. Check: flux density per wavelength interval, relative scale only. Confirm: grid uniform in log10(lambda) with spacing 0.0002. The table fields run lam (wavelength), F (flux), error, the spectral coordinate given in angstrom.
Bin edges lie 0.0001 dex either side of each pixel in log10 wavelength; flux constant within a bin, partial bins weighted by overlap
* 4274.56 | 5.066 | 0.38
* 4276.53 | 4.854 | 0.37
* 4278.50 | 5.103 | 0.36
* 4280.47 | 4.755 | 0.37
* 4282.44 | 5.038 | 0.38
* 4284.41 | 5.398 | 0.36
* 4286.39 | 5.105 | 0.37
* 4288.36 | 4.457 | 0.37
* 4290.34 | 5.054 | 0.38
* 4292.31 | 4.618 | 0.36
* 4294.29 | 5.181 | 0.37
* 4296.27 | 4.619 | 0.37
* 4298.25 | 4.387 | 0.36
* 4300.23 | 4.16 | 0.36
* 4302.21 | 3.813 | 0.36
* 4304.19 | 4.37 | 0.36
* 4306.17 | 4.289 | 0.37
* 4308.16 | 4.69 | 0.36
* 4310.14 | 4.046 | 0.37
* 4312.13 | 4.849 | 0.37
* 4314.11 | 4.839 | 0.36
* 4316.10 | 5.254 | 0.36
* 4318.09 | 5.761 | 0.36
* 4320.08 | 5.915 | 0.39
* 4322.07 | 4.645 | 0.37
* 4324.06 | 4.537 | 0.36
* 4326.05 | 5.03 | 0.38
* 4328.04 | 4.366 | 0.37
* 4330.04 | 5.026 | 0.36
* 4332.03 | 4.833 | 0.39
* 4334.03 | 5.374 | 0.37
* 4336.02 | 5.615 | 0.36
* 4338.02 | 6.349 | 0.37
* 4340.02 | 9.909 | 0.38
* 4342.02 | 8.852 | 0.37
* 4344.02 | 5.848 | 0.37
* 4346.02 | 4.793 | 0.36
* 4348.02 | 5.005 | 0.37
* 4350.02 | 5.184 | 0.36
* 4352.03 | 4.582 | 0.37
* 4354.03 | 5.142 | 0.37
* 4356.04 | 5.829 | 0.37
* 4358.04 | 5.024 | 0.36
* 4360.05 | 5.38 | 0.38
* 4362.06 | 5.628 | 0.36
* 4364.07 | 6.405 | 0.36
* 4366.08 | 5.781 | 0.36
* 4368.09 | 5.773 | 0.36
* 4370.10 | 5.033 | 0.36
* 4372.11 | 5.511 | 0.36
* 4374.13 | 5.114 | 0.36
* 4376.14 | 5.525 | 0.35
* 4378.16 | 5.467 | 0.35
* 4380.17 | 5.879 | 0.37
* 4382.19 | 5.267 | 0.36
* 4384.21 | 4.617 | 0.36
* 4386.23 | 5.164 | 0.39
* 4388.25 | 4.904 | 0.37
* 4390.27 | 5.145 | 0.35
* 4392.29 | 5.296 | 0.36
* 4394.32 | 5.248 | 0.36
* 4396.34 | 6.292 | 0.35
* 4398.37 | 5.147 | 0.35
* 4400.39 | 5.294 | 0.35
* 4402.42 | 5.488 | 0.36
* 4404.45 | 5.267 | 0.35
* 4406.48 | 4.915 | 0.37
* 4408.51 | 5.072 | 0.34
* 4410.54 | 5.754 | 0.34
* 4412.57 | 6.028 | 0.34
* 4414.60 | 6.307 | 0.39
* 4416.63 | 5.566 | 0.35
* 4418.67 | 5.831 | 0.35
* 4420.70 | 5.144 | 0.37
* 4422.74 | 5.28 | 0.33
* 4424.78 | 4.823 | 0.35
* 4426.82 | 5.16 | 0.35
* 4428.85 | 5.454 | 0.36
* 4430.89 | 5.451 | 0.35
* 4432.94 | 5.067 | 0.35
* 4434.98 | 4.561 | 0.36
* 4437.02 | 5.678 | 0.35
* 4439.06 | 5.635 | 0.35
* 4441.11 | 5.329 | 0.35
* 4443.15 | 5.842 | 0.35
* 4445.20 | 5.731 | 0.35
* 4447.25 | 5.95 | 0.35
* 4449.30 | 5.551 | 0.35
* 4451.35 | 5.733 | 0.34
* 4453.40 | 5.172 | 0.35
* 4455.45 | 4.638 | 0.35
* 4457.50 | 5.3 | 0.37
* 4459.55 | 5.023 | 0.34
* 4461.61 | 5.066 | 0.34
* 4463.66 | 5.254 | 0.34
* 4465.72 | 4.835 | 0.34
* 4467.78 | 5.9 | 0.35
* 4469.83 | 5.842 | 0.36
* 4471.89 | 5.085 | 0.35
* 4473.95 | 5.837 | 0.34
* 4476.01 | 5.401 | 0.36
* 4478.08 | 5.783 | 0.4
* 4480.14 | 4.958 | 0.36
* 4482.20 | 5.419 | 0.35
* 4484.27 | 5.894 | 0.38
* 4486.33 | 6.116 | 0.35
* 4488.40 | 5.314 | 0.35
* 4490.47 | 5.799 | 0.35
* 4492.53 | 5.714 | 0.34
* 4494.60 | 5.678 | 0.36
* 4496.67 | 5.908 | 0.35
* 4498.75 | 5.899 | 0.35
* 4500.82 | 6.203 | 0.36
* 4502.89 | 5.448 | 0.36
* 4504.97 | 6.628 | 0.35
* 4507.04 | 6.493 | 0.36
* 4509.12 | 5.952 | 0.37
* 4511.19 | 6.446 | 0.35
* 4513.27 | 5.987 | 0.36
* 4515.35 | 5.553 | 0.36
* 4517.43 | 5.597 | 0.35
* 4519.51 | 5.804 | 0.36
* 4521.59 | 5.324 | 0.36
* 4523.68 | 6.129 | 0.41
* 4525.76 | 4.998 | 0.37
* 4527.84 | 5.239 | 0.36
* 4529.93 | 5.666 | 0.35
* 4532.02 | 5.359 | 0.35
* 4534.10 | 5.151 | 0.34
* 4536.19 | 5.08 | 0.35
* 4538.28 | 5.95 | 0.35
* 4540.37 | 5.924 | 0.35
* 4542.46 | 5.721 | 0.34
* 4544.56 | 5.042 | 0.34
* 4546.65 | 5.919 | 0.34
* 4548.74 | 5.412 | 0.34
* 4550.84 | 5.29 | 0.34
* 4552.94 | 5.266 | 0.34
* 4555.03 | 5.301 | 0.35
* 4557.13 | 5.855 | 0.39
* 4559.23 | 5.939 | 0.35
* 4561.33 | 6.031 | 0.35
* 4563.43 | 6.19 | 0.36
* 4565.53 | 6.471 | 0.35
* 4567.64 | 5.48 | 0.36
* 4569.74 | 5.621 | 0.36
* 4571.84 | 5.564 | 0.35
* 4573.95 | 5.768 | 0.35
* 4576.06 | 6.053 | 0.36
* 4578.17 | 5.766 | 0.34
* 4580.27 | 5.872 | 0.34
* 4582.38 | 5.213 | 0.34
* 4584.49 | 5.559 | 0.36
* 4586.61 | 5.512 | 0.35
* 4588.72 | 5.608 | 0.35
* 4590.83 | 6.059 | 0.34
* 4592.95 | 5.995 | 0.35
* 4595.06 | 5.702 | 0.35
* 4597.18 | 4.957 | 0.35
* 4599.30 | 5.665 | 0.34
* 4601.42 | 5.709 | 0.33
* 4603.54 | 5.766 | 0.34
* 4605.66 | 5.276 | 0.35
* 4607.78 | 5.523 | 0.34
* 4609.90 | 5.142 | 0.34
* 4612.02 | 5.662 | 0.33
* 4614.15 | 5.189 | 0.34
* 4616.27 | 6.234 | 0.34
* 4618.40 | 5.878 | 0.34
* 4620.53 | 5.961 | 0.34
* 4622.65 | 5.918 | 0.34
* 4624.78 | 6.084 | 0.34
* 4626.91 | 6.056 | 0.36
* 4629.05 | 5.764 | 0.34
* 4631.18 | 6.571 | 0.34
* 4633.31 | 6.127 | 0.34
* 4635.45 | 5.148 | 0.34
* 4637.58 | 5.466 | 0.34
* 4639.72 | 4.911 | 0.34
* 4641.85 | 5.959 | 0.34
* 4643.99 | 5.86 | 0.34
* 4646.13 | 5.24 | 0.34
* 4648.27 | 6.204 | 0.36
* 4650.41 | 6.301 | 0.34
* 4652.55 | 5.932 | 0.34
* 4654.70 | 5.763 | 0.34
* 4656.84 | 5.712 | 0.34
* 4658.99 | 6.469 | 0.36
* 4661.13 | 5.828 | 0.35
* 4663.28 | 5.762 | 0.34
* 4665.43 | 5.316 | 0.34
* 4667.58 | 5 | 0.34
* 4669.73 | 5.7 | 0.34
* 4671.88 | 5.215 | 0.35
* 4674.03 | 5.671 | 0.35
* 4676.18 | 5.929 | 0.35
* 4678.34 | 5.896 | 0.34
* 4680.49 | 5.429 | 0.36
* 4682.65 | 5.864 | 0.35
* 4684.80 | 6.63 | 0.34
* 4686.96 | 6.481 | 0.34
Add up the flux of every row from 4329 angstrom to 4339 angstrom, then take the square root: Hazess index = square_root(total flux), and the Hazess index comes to 5.2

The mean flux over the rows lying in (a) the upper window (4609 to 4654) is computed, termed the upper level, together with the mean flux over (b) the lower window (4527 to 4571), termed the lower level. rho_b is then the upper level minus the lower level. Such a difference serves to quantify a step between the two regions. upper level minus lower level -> 0.18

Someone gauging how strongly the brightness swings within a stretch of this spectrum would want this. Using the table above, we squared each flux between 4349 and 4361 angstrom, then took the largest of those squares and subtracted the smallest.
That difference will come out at 13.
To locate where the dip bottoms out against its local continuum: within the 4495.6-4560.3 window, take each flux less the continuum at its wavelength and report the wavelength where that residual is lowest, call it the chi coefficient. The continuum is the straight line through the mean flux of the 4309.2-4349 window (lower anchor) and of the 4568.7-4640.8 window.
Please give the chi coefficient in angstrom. 4525.76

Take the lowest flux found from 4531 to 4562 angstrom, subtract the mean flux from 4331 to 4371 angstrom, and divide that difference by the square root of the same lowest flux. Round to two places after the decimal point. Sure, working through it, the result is -0.35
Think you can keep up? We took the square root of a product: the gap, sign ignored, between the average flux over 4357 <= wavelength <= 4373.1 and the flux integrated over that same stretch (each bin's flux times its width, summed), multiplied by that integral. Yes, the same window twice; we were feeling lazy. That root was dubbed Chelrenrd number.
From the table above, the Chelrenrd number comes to 87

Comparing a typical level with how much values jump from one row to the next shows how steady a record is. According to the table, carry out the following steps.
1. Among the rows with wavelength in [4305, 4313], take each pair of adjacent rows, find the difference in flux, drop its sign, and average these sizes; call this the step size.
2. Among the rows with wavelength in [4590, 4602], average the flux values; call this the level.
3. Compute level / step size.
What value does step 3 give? 9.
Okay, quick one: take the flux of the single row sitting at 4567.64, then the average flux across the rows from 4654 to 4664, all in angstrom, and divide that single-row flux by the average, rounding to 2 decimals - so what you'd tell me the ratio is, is 0.93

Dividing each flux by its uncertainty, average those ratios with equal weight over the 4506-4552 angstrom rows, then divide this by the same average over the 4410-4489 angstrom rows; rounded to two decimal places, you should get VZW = 1.03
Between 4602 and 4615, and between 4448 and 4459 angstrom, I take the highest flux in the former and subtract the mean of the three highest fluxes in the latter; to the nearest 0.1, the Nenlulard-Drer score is 0.2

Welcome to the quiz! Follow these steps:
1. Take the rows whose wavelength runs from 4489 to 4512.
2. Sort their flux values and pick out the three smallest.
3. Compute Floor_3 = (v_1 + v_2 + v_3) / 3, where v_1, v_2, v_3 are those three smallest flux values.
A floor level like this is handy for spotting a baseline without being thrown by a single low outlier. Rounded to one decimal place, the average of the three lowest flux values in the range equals 5.6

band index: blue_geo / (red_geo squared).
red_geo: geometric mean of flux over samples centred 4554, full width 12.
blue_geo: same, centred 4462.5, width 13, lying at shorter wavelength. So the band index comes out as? 0.172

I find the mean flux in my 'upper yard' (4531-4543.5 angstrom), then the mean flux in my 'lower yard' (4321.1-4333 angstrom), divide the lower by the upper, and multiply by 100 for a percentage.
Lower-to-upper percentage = 85.7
